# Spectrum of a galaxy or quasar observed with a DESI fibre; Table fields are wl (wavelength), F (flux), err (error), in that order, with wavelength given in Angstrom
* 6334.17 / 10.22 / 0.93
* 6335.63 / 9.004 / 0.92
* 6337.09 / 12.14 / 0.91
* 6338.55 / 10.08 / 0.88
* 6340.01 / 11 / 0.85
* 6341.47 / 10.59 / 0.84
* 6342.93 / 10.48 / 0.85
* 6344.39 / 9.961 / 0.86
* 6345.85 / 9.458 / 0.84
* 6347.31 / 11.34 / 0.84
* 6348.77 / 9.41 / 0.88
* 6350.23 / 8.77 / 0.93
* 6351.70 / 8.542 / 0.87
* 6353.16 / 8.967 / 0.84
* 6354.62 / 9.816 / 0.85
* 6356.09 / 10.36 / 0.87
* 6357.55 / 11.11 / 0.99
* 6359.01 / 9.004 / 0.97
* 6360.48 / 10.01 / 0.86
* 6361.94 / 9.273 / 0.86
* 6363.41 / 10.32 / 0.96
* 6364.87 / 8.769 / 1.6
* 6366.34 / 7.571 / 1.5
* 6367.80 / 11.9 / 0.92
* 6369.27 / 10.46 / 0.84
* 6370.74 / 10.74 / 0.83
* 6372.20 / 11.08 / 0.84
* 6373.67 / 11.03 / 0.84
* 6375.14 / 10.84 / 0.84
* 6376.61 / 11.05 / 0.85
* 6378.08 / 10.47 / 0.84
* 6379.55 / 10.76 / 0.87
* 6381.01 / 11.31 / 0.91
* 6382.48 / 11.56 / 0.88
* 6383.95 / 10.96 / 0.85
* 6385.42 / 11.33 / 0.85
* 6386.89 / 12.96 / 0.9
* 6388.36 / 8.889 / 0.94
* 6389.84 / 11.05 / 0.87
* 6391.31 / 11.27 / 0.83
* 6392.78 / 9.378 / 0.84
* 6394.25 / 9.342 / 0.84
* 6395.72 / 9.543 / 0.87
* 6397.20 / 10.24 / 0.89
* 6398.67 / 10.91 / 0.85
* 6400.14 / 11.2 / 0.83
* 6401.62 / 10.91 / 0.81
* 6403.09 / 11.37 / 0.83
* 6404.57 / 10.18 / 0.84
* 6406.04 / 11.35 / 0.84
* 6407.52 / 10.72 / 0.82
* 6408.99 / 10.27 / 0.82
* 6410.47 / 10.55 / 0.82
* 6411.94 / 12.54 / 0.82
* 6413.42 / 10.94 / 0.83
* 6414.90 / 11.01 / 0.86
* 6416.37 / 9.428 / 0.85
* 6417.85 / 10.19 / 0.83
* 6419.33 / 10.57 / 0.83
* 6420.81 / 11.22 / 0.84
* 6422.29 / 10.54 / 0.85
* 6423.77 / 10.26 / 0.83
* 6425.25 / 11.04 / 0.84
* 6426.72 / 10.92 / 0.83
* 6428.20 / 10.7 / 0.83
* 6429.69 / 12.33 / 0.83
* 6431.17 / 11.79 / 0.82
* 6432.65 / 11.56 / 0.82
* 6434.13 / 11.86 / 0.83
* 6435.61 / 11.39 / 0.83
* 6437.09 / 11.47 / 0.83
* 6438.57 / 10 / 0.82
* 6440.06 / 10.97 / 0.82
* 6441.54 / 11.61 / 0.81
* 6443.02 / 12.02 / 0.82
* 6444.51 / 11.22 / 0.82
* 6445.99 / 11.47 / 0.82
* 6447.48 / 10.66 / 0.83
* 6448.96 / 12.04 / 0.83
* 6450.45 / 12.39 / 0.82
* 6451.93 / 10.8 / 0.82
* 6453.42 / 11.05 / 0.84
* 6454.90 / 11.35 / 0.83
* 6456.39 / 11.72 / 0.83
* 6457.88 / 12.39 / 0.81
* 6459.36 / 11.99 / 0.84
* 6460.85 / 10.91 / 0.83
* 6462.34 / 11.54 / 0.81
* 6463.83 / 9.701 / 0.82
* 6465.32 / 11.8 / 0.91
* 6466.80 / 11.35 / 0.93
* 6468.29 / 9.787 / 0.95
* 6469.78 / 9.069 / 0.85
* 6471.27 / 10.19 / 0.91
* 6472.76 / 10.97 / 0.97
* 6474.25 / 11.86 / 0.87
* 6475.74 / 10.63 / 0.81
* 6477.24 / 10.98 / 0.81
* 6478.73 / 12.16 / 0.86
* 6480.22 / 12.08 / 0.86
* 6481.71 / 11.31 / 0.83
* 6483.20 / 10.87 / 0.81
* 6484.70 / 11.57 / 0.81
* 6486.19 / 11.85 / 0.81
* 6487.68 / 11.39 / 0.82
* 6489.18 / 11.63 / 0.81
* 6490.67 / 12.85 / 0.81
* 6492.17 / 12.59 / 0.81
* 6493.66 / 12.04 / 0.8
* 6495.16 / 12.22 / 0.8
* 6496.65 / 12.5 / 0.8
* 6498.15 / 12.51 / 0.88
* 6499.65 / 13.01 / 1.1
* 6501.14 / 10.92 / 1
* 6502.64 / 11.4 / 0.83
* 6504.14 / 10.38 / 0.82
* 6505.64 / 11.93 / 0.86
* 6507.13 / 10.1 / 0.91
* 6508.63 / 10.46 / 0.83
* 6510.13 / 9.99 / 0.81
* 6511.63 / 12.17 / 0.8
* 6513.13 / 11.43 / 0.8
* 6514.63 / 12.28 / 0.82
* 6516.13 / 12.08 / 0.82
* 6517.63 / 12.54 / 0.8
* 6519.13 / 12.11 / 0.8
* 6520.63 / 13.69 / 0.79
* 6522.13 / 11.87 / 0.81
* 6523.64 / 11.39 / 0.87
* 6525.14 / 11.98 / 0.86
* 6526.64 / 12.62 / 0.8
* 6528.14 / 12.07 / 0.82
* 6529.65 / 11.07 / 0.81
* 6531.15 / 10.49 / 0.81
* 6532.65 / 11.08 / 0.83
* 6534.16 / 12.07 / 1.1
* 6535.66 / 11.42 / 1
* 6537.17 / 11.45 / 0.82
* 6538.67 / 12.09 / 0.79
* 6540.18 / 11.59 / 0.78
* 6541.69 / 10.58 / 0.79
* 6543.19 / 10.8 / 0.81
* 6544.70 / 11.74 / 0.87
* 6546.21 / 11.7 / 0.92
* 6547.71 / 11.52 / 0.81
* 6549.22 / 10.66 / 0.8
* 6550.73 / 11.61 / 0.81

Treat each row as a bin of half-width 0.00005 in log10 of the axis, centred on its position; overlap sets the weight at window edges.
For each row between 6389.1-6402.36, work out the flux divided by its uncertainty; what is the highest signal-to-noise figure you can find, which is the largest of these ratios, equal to 13.6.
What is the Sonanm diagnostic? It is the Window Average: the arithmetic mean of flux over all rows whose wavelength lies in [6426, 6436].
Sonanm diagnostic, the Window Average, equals 11.5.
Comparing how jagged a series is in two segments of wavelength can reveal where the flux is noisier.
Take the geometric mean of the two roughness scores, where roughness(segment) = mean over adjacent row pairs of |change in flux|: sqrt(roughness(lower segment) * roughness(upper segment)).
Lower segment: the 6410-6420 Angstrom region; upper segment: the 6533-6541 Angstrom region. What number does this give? 0.70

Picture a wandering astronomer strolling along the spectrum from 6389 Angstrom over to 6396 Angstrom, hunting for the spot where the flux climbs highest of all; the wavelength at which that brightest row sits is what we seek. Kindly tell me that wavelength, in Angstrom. 6391.31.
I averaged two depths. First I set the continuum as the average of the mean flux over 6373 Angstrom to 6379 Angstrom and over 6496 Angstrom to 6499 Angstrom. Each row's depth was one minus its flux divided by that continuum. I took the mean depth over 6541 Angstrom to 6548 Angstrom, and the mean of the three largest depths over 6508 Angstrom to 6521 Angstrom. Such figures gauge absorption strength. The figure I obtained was 0.062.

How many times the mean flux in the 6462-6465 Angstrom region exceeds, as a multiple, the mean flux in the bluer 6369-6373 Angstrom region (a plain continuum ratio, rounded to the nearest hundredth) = 0.99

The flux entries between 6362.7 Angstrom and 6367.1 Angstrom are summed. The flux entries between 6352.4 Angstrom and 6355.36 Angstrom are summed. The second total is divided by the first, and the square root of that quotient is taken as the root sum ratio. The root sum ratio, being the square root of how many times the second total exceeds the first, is 0.84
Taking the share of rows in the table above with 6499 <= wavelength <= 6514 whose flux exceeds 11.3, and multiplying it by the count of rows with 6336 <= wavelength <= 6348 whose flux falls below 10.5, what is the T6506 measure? 2.0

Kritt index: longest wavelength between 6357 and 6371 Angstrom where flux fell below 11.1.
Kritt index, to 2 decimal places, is 6370.74 Angstrom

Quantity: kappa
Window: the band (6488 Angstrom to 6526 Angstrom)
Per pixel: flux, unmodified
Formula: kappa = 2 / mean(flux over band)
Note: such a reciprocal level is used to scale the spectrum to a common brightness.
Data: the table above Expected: 0.169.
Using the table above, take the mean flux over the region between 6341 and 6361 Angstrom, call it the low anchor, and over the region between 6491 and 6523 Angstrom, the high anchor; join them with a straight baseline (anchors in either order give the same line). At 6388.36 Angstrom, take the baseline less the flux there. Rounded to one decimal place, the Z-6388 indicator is 1.4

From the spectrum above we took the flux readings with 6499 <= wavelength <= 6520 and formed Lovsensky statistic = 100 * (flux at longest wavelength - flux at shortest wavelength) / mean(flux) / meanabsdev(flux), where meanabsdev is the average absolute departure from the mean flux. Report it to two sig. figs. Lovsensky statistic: -9.6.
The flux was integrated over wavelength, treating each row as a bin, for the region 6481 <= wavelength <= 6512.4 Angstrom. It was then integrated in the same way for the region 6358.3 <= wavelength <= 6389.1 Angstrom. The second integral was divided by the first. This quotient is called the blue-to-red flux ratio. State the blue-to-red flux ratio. 0.89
